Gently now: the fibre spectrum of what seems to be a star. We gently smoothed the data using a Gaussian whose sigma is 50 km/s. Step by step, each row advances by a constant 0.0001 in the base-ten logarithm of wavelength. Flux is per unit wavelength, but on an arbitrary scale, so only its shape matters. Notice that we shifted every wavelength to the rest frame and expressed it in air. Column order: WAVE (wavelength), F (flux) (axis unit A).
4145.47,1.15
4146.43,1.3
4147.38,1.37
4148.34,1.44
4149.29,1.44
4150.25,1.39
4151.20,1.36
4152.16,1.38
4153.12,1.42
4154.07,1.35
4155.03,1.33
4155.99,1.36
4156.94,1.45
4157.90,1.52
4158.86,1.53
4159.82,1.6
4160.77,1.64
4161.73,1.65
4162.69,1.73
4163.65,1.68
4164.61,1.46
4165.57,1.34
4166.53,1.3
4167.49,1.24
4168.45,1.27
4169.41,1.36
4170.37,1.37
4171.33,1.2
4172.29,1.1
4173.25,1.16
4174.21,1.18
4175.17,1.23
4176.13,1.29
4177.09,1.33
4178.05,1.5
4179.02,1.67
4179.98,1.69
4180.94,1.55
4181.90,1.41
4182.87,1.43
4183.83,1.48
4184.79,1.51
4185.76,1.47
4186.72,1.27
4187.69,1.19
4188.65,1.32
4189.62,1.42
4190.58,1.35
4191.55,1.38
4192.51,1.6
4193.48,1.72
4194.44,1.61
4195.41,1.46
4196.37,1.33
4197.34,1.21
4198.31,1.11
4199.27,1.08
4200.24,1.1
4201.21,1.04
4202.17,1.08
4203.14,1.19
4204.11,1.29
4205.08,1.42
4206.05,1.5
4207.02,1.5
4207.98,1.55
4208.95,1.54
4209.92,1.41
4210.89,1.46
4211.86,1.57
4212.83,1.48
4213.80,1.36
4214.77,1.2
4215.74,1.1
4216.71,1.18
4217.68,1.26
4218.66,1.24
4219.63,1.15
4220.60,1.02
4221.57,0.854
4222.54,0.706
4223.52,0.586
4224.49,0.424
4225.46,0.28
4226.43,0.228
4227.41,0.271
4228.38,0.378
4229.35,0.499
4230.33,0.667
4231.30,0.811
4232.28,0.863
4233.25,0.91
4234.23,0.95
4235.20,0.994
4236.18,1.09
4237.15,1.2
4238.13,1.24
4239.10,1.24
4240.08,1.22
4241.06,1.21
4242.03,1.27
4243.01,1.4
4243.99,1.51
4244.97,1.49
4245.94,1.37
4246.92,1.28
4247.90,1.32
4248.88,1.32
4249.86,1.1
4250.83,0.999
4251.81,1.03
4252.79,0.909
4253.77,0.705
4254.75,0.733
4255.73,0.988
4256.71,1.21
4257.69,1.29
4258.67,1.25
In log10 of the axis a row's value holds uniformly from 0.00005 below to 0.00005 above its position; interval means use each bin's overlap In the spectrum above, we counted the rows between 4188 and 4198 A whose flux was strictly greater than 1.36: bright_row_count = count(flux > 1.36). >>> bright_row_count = 6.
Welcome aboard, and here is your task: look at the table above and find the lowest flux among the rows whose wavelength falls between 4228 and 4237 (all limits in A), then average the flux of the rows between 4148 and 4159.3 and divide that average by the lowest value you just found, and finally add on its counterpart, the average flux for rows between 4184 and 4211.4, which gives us 5.1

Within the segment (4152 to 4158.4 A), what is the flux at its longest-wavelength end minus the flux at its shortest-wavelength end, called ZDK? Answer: 0.1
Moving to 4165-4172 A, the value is -0.1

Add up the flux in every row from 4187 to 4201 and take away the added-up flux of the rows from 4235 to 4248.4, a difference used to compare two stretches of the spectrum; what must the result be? 1.0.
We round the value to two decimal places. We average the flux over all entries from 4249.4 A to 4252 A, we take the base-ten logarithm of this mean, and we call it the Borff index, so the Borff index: 0.02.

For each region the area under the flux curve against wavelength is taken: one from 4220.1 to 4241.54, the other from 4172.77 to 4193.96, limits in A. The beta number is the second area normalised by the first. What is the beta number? 1.7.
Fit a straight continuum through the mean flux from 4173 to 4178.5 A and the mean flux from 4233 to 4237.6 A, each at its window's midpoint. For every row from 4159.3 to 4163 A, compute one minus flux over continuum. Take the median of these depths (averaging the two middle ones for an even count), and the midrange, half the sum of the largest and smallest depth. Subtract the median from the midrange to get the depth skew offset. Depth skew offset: -0.015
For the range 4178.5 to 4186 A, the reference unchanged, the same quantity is -0.030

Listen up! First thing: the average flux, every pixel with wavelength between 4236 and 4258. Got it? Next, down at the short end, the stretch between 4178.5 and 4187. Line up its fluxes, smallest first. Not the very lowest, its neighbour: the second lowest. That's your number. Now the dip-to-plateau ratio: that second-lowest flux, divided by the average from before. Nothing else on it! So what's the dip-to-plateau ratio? 1.2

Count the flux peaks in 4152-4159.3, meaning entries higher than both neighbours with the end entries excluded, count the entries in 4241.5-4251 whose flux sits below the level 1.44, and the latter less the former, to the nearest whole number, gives 7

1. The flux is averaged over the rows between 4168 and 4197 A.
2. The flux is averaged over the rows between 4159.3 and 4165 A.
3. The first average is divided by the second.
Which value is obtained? 0.86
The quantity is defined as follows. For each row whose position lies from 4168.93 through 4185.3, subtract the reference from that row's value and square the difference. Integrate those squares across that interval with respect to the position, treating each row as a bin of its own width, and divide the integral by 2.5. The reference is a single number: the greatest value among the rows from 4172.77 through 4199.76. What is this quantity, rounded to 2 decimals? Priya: 0.94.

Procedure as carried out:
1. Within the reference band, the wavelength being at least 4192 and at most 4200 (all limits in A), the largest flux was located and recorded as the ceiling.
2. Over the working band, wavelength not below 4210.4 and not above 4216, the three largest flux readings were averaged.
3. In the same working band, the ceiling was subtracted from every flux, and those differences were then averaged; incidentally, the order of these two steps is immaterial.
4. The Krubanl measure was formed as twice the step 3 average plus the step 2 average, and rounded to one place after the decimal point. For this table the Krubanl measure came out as 0.8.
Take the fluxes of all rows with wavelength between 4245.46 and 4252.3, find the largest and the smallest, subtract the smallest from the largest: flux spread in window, 0.37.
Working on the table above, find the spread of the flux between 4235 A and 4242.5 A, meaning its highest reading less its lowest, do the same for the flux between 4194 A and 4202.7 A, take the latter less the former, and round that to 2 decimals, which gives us 0.29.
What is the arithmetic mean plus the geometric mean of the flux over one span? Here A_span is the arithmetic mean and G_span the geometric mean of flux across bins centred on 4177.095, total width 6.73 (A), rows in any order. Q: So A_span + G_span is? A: 2.81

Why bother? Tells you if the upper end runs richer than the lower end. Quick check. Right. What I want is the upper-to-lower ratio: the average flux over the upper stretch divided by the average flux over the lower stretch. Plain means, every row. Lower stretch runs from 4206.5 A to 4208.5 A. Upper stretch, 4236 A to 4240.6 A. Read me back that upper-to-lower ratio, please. 0.79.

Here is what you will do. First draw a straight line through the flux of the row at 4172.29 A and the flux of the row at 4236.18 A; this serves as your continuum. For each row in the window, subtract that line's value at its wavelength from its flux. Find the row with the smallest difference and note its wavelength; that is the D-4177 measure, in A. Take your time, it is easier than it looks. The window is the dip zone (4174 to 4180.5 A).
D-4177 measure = 4174.21 A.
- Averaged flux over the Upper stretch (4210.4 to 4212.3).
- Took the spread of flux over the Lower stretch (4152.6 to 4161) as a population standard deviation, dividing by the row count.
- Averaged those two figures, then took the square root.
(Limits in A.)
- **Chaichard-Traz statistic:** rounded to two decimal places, 0.90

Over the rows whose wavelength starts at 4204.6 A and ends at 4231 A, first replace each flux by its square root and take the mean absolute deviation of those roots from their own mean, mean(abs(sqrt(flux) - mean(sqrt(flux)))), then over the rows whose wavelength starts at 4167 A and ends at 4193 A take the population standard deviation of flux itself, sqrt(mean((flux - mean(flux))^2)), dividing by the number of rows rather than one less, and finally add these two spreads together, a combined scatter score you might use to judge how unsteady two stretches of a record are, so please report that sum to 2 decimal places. 0.37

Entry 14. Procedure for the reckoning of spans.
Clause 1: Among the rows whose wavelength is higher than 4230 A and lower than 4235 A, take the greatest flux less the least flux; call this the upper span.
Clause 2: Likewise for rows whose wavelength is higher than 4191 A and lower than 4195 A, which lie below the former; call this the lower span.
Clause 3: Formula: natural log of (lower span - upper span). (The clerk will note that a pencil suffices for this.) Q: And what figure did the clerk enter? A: -2.9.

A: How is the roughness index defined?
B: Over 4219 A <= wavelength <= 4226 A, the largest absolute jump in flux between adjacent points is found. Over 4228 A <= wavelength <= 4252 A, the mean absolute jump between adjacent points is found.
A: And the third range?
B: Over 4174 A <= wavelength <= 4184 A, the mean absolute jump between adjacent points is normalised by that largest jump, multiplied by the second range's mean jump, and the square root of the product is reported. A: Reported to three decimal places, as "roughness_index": 0.198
